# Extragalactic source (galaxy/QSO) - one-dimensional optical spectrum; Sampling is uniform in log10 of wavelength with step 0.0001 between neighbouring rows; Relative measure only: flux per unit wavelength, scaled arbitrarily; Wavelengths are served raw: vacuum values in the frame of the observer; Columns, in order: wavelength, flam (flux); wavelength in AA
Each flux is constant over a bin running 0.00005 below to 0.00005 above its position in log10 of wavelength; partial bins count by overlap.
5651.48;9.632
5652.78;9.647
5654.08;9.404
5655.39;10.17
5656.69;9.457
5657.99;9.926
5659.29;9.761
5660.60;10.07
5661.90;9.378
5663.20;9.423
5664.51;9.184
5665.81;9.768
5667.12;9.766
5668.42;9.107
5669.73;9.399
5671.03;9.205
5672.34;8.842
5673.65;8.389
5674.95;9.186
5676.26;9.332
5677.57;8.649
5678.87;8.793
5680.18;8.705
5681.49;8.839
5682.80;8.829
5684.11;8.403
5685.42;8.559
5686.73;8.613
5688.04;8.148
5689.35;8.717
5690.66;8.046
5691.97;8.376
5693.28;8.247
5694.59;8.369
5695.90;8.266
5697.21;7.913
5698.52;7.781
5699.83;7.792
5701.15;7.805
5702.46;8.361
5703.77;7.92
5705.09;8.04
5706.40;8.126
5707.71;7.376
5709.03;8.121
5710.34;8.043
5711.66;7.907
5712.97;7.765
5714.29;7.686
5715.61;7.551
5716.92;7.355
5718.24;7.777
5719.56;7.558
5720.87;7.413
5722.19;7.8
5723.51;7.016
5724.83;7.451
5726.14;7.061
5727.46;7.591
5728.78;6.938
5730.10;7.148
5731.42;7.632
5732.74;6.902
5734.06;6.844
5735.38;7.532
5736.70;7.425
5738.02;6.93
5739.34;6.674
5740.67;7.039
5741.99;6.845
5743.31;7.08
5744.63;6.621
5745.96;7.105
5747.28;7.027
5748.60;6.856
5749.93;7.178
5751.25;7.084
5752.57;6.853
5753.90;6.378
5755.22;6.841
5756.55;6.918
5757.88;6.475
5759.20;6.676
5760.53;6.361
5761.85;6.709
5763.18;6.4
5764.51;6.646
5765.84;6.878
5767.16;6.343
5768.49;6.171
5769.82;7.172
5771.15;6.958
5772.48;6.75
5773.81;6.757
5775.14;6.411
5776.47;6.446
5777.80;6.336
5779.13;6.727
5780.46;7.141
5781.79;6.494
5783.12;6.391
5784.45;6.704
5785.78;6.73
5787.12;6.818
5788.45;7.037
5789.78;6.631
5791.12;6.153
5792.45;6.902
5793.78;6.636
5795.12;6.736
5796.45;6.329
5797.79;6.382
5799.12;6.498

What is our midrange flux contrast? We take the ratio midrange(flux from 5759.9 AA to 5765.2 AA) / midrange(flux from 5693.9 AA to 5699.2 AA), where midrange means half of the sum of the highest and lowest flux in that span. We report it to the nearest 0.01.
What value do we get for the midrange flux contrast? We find 0.81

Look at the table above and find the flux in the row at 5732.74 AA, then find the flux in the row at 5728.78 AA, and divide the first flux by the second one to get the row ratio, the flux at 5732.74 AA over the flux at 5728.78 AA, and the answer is 0.99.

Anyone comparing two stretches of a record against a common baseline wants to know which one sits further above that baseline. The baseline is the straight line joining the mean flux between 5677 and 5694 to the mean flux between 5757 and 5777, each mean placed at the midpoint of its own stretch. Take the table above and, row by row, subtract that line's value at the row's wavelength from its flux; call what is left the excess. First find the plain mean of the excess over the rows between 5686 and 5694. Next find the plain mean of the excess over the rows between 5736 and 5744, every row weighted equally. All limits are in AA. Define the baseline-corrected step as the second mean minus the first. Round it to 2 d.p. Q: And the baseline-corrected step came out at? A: -0.18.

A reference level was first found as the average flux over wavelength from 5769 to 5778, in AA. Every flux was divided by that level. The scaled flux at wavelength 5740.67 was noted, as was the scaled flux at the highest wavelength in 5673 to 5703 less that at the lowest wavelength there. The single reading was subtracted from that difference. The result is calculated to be -1.06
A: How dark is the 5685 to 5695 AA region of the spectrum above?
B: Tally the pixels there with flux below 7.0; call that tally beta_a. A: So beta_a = 0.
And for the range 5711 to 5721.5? 0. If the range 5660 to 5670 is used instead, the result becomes 0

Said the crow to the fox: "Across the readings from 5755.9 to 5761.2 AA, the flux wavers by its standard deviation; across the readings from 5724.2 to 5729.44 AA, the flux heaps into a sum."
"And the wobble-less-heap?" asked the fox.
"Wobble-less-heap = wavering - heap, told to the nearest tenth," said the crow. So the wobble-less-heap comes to -28.8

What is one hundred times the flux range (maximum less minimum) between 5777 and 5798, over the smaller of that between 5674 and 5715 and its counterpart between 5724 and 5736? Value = 125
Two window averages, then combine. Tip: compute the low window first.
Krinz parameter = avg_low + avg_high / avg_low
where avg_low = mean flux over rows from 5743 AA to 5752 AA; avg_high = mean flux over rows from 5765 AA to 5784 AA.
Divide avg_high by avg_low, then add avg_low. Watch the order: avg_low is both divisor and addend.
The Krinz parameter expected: 7.9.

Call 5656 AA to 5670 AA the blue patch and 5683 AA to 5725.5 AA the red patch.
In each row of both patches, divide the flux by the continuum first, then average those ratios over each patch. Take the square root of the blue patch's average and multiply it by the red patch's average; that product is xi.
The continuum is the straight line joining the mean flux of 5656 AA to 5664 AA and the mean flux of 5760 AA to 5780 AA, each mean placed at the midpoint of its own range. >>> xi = 0.94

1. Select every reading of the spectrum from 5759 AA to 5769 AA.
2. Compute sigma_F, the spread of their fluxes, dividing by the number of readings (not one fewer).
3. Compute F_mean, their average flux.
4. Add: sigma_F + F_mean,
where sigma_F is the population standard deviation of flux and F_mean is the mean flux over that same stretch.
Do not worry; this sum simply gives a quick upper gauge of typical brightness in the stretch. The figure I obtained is 6.7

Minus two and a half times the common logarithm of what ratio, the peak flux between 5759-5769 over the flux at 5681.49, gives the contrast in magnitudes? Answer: 0.272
